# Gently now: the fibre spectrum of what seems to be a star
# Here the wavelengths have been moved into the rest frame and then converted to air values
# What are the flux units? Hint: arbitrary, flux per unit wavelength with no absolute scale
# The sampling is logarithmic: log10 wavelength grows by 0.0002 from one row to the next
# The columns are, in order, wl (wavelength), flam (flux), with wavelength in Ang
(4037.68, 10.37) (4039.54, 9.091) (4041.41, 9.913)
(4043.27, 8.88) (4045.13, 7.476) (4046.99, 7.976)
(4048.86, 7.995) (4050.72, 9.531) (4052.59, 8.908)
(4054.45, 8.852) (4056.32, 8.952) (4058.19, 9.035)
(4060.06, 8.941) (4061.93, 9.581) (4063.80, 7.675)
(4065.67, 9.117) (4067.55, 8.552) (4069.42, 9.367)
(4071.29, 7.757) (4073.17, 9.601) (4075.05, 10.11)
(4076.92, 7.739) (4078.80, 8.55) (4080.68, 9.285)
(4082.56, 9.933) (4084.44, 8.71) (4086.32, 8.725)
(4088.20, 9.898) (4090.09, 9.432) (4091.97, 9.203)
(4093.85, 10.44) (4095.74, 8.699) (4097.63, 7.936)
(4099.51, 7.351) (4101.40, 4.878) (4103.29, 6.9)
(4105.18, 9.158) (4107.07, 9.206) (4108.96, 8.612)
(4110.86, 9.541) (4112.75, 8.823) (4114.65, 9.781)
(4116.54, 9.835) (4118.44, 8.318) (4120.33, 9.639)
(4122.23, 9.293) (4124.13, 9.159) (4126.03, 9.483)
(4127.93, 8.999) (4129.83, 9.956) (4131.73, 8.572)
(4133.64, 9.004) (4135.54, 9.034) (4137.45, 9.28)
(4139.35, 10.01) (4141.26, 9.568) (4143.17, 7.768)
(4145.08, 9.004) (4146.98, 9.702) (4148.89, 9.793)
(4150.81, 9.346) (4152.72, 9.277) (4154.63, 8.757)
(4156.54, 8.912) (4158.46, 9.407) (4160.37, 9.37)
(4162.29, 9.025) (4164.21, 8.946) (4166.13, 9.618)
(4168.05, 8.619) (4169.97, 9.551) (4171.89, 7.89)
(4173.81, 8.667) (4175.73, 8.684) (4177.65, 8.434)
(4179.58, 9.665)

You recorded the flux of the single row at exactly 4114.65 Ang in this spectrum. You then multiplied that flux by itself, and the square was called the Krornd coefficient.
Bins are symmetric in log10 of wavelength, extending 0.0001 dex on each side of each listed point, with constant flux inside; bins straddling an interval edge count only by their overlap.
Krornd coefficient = 96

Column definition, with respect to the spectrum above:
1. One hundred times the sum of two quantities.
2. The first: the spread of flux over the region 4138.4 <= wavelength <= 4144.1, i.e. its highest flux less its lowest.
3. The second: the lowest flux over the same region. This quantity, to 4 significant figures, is 1001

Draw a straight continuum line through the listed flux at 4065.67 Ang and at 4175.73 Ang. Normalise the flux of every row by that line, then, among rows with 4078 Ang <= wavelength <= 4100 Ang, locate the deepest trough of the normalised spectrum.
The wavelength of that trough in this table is 4099.51 Ang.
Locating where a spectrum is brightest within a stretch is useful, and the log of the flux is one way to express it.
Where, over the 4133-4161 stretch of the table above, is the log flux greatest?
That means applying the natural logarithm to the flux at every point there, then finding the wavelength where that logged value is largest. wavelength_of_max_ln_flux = 4139.35 Ang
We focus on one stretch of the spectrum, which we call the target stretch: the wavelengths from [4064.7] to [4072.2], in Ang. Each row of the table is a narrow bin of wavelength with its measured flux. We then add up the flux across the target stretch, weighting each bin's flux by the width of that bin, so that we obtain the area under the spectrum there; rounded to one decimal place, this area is 65.2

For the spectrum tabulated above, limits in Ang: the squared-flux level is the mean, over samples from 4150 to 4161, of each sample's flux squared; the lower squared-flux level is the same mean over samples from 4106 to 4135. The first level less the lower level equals -1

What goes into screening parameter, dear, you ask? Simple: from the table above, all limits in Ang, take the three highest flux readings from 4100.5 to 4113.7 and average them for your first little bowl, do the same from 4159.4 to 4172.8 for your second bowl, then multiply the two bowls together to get 88.5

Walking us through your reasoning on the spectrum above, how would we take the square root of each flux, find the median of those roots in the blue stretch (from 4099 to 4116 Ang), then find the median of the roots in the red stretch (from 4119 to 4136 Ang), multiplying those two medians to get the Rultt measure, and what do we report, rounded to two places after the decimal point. 8.99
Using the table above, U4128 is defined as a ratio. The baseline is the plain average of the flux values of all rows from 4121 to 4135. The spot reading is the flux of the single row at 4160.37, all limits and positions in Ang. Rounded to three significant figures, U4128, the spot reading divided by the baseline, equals 1.02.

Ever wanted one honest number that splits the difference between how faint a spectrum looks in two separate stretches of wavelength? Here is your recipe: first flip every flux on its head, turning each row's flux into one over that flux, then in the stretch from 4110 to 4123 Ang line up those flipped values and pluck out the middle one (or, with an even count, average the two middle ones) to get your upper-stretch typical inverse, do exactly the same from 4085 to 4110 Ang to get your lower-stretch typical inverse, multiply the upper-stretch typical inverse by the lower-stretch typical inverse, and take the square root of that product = 0.1096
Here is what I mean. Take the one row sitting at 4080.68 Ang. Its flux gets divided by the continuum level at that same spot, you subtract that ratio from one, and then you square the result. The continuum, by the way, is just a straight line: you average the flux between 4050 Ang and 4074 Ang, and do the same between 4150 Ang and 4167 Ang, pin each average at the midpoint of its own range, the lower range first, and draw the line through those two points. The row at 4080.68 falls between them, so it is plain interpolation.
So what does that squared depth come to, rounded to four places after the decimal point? 0.0013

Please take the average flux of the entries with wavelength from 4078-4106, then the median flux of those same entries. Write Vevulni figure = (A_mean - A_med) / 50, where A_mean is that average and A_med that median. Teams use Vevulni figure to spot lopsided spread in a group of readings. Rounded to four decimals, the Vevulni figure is -0.0024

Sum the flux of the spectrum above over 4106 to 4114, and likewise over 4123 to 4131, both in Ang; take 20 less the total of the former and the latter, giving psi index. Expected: -53.8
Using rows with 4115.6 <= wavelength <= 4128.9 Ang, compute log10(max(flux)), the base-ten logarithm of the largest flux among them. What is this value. 0.99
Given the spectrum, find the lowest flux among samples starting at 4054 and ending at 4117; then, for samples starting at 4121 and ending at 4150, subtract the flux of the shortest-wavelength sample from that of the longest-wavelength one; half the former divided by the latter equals 5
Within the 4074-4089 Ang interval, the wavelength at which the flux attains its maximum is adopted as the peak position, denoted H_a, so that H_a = 4075.05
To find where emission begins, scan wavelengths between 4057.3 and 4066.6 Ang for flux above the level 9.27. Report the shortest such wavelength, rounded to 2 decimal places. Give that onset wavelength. 4061.93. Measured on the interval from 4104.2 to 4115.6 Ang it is 4110.86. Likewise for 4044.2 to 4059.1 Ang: 4050.72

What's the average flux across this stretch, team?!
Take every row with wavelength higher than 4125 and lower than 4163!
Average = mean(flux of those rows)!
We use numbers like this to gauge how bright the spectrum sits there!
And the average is 9.21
